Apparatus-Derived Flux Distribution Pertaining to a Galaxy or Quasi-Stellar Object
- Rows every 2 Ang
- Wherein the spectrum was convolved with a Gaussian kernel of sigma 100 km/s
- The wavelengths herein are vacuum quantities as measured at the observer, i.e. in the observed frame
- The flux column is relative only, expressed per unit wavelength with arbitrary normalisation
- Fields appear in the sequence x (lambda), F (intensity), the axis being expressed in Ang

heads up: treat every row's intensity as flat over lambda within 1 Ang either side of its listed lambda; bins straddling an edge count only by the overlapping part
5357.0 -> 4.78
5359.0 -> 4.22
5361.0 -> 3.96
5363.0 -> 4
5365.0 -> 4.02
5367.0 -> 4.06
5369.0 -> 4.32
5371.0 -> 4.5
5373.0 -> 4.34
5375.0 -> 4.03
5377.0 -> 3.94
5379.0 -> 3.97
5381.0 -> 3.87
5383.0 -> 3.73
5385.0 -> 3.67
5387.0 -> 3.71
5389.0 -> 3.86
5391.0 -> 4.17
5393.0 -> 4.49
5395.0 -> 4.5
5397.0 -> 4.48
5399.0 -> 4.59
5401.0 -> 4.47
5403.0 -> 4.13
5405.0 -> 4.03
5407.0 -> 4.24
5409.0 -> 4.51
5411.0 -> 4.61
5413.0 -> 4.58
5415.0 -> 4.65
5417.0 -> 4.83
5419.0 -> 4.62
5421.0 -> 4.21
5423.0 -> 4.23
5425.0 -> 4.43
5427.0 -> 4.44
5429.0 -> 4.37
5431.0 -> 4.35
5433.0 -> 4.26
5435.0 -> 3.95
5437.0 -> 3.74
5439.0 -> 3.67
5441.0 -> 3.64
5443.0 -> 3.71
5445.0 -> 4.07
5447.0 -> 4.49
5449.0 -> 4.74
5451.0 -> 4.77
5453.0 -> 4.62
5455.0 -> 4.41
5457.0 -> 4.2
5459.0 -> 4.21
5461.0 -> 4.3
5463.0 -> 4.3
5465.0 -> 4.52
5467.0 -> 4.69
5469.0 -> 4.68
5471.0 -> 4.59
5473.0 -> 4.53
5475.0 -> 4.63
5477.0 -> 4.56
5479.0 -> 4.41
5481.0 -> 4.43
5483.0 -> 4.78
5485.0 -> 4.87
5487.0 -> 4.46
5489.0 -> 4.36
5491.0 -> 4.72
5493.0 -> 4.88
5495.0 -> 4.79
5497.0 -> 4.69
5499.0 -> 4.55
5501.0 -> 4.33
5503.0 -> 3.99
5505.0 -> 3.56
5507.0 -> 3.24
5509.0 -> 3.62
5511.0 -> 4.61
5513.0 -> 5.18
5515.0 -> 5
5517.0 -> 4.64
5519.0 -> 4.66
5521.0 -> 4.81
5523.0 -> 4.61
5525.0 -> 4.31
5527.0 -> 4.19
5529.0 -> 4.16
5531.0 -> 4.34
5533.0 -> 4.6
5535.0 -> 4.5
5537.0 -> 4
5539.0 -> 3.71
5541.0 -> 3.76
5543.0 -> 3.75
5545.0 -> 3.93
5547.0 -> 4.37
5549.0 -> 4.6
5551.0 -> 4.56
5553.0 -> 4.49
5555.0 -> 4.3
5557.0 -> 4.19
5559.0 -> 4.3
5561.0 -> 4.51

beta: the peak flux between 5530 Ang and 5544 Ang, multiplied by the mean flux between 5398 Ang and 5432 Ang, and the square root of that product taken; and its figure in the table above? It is 4.51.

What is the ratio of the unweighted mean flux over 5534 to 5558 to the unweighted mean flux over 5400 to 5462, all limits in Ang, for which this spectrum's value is 0.97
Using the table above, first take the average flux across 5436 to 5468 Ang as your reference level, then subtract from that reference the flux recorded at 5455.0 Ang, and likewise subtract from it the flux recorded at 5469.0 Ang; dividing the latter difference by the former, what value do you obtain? 2.7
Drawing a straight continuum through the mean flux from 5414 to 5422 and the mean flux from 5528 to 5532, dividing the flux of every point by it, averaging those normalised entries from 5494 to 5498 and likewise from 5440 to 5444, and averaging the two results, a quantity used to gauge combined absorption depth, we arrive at 0.95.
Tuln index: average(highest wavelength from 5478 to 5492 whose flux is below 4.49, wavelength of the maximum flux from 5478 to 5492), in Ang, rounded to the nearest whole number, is 5487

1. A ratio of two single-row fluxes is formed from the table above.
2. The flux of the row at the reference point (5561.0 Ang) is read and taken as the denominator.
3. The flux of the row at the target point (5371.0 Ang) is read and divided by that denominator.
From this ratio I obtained 1.00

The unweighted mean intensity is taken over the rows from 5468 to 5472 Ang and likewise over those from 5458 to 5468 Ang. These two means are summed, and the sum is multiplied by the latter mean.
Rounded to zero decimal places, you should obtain 40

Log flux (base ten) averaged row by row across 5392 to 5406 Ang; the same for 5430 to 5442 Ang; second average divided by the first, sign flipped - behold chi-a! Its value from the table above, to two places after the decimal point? -0.93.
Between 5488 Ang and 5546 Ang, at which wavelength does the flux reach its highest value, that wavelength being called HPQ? 5513.0 Ang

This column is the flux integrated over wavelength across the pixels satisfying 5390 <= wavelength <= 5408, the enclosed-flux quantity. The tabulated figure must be 78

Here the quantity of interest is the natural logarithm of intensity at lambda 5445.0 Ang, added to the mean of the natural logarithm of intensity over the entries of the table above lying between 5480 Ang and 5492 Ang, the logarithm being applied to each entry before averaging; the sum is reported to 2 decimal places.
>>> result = 2.93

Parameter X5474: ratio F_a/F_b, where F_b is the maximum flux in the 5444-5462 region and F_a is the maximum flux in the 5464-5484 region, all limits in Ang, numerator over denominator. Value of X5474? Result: 1.00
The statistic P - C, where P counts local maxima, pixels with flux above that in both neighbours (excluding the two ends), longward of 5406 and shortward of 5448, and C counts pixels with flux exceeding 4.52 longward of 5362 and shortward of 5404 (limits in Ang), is 2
